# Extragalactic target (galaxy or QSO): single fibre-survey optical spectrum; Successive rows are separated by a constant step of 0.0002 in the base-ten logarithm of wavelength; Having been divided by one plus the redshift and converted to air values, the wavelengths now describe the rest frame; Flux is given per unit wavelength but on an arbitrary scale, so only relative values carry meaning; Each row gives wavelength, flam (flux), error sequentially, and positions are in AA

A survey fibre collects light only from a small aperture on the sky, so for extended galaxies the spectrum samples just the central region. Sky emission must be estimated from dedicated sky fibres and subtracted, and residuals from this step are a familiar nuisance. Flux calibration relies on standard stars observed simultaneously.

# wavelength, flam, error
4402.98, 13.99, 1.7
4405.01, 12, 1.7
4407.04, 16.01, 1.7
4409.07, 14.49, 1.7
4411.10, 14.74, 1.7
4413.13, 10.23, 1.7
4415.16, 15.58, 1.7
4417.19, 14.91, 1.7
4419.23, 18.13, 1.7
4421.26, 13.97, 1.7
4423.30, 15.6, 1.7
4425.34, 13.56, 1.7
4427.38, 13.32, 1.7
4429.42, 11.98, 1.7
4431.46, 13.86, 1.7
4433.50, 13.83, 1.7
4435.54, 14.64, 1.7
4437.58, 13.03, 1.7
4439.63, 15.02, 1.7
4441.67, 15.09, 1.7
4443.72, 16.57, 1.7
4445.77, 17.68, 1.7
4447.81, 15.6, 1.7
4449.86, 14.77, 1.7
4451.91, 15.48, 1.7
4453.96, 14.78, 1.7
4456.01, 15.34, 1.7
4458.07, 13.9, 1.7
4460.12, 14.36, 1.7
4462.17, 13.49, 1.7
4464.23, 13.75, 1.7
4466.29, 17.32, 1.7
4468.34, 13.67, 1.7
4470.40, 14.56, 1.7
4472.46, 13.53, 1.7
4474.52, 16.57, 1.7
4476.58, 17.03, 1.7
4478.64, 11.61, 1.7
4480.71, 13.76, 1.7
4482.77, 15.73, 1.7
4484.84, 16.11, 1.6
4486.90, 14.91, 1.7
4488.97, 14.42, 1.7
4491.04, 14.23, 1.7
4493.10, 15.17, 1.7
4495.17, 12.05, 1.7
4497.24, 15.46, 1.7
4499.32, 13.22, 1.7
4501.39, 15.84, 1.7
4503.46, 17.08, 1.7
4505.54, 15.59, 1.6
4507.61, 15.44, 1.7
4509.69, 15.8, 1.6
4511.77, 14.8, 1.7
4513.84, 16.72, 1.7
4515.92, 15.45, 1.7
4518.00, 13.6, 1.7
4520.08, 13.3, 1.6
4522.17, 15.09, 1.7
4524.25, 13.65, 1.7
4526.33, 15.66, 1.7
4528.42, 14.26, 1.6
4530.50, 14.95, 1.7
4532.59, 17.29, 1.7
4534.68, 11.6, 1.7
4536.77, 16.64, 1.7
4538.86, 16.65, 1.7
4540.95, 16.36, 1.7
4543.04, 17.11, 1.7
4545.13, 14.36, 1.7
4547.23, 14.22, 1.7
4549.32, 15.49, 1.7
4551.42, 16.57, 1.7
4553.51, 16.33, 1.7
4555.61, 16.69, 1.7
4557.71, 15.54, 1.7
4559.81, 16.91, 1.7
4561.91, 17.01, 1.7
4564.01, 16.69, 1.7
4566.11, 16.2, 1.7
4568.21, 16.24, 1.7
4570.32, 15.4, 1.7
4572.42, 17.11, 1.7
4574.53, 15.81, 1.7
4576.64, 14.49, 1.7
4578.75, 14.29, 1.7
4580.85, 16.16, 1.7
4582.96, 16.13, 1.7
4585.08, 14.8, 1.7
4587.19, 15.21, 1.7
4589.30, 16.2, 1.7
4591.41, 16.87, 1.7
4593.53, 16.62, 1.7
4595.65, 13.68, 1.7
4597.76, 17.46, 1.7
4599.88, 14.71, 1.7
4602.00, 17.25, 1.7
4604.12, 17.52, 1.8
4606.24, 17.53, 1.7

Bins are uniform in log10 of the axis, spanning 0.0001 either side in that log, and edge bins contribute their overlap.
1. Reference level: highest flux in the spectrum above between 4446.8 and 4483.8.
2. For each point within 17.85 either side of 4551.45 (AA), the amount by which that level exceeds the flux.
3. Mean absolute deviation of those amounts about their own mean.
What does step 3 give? 0.99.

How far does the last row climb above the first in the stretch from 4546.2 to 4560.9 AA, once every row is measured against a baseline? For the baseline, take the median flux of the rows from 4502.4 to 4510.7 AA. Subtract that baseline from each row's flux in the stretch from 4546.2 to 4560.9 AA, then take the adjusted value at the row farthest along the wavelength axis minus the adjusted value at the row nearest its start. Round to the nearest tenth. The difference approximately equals 2.7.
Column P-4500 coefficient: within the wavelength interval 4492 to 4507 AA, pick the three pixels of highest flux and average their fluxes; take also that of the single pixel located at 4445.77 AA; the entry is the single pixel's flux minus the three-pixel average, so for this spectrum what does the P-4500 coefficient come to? 2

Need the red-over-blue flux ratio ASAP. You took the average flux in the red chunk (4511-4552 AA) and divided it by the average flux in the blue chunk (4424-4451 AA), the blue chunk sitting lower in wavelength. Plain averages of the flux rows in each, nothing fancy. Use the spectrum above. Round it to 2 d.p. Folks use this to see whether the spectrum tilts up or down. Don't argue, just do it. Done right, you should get 1.04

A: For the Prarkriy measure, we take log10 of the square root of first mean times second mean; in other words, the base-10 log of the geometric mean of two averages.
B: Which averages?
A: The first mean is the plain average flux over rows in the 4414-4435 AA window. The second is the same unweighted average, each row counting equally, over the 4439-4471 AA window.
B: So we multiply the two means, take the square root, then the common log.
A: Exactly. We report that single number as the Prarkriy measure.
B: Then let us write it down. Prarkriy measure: 1.17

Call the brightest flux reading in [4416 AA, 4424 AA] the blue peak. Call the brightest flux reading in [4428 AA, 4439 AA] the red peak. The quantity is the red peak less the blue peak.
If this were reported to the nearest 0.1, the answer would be -3.5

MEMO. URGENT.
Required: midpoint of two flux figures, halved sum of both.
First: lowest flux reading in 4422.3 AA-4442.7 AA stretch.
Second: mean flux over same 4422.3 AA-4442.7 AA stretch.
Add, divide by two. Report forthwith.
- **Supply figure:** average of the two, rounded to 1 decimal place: 13.0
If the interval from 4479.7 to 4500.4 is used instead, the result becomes 13.3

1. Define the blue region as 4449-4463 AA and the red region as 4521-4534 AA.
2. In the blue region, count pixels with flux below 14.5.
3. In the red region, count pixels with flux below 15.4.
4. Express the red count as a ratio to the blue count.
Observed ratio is 1.3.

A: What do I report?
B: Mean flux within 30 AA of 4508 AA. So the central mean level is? 14.8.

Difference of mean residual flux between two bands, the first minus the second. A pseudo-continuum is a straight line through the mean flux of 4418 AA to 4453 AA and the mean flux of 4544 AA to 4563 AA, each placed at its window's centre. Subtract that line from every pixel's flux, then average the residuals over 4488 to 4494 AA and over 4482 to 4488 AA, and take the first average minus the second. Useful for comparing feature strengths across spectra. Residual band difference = -1.0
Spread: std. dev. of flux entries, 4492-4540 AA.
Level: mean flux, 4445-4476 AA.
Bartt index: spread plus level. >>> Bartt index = 16.5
